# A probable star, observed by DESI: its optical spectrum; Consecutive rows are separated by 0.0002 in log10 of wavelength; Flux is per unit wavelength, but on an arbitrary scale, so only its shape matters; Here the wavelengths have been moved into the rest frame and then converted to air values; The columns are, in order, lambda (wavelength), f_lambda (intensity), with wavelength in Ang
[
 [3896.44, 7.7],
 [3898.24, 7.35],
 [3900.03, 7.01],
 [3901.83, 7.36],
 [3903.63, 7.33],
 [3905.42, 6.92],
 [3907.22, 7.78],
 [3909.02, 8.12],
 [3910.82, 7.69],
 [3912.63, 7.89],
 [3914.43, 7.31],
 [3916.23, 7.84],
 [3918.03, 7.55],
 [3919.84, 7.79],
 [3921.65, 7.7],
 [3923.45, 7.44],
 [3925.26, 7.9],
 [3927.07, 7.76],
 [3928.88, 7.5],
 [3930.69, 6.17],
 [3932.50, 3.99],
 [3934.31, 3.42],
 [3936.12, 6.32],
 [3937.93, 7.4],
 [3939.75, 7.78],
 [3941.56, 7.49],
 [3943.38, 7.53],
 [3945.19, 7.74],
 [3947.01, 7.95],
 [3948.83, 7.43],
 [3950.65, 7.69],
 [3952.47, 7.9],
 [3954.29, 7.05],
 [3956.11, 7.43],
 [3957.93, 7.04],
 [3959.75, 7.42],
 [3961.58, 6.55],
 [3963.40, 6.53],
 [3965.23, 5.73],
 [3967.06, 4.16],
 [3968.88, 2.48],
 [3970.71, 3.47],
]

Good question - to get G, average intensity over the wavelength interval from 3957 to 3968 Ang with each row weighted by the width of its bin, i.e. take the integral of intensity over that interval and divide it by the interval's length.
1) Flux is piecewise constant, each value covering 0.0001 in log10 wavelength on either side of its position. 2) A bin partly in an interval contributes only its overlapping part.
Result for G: 6.2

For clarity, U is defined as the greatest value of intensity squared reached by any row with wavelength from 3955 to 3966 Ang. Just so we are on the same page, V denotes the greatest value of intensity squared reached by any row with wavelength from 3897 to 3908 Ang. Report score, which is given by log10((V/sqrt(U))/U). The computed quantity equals -0.83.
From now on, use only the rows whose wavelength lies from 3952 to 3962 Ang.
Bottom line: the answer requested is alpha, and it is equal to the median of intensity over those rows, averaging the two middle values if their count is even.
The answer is 7.2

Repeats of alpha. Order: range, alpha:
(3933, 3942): 7.4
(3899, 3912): 7.4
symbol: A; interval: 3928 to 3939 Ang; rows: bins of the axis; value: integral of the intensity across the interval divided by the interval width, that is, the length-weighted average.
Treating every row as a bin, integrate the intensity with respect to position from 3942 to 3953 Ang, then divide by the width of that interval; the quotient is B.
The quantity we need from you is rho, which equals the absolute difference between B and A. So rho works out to 1.9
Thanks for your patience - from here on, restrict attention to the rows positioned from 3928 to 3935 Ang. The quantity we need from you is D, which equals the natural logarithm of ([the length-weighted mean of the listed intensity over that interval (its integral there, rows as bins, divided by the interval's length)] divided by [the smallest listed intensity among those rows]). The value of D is 0.44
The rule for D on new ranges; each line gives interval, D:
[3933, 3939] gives 0.50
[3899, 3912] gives 0.08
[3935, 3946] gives 0.14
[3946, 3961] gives 0.06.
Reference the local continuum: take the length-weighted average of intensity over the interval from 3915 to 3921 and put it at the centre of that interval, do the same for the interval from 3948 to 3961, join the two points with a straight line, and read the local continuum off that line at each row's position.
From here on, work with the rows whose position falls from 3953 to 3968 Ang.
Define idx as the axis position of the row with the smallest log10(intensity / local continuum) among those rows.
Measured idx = 3967.06 Ang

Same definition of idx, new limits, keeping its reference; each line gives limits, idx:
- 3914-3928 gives 3914.43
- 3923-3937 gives 3934.31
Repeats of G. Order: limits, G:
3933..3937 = 4.8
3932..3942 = 6.1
